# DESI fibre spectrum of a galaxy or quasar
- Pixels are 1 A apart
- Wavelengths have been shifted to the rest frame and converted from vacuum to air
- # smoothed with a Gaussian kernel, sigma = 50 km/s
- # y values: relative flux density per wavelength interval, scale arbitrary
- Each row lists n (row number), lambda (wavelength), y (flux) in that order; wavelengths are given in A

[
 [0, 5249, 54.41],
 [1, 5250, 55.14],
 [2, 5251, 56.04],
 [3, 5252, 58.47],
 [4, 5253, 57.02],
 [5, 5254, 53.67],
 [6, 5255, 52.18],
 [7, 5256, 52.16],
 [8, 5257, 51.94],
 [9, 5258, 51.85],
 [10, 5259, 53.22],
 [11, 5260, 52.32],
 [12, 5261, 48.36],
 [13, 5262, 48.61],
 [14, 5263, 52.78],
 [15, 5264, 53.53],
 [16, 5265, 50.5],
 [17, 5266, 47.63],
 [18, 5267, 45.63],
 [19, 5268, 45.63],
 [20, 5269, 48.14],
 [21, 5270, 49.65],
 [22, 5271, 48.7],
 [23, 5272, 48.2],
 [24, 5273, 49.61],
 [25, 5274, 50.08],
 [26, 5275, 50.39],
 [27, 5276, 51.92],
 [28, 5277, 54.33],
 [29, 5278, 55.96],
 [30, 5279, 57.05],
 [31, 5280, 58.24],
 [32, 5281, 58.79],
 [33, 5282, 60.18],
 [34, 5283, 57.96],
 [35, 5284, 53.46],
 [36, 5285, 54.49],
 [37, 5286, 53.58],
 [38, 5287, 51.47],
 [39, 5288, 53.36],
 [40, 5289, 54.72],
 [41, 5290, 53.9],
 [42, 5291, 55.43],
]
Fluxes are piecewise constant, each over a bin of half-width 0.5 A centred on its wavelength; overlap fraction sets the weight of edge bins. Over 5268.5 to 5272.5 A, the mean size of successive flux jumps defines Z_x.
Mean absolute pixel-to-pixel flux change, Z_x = 0.99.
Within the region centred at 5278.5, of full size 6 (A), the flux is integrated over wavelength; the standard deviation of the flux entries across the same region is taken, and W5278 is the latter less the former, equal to -334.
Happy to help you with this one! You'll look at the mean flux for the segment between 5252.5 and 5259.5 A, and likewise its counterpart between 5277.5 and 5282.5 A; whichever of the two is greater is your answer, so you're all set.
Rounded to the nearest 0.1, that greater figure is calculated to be 58.0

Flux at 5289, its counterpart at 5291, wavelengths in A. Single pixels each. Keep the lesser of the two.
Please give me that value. 55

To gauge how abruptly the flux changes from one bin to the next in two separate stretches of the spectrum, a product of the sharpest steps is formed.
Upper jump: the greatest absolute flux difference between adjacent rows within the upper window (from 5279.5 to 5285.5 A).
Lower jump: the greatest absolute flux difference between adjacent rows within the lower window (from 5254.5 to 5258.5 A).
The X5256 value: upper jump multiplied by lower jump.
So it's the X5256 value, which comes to 1.0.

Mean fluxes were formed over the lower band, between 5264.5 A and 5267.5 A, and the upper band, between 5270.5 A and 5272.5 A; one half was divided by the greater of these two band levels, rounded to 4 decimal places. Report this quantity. 0.0103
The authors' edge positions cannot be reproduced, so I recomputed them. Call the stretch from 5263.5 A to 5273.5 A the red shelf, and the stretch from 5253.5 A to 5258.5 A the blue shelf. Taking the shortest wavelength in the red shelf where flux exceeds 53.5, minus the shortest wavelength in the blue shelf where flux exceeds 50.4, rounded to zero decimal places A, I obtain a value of 10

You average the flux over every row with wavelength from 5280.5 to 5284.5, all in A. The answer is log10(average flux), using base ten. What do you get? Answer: 1.76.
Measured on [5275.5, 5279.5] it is 1.74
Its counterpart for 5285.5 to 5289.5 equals 1.73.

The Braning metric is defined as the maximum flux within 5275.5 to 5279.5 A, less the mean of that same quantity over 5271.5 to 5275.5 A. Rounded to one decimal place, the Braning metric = 7.5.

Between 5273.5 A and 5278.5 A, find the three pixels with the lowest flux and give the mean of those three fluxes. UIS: 50.8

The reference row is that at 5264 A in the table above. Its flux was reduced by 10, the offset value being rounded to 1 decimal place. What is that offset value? 43.5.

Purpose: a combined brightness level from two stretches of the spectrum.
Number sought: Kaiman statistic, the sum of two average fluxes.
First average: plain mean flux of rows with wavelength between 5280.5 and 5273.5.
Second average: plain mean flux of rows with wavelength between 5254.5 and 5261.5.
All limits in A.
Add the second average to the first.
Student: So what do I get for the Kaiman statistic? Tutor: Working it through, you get 106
